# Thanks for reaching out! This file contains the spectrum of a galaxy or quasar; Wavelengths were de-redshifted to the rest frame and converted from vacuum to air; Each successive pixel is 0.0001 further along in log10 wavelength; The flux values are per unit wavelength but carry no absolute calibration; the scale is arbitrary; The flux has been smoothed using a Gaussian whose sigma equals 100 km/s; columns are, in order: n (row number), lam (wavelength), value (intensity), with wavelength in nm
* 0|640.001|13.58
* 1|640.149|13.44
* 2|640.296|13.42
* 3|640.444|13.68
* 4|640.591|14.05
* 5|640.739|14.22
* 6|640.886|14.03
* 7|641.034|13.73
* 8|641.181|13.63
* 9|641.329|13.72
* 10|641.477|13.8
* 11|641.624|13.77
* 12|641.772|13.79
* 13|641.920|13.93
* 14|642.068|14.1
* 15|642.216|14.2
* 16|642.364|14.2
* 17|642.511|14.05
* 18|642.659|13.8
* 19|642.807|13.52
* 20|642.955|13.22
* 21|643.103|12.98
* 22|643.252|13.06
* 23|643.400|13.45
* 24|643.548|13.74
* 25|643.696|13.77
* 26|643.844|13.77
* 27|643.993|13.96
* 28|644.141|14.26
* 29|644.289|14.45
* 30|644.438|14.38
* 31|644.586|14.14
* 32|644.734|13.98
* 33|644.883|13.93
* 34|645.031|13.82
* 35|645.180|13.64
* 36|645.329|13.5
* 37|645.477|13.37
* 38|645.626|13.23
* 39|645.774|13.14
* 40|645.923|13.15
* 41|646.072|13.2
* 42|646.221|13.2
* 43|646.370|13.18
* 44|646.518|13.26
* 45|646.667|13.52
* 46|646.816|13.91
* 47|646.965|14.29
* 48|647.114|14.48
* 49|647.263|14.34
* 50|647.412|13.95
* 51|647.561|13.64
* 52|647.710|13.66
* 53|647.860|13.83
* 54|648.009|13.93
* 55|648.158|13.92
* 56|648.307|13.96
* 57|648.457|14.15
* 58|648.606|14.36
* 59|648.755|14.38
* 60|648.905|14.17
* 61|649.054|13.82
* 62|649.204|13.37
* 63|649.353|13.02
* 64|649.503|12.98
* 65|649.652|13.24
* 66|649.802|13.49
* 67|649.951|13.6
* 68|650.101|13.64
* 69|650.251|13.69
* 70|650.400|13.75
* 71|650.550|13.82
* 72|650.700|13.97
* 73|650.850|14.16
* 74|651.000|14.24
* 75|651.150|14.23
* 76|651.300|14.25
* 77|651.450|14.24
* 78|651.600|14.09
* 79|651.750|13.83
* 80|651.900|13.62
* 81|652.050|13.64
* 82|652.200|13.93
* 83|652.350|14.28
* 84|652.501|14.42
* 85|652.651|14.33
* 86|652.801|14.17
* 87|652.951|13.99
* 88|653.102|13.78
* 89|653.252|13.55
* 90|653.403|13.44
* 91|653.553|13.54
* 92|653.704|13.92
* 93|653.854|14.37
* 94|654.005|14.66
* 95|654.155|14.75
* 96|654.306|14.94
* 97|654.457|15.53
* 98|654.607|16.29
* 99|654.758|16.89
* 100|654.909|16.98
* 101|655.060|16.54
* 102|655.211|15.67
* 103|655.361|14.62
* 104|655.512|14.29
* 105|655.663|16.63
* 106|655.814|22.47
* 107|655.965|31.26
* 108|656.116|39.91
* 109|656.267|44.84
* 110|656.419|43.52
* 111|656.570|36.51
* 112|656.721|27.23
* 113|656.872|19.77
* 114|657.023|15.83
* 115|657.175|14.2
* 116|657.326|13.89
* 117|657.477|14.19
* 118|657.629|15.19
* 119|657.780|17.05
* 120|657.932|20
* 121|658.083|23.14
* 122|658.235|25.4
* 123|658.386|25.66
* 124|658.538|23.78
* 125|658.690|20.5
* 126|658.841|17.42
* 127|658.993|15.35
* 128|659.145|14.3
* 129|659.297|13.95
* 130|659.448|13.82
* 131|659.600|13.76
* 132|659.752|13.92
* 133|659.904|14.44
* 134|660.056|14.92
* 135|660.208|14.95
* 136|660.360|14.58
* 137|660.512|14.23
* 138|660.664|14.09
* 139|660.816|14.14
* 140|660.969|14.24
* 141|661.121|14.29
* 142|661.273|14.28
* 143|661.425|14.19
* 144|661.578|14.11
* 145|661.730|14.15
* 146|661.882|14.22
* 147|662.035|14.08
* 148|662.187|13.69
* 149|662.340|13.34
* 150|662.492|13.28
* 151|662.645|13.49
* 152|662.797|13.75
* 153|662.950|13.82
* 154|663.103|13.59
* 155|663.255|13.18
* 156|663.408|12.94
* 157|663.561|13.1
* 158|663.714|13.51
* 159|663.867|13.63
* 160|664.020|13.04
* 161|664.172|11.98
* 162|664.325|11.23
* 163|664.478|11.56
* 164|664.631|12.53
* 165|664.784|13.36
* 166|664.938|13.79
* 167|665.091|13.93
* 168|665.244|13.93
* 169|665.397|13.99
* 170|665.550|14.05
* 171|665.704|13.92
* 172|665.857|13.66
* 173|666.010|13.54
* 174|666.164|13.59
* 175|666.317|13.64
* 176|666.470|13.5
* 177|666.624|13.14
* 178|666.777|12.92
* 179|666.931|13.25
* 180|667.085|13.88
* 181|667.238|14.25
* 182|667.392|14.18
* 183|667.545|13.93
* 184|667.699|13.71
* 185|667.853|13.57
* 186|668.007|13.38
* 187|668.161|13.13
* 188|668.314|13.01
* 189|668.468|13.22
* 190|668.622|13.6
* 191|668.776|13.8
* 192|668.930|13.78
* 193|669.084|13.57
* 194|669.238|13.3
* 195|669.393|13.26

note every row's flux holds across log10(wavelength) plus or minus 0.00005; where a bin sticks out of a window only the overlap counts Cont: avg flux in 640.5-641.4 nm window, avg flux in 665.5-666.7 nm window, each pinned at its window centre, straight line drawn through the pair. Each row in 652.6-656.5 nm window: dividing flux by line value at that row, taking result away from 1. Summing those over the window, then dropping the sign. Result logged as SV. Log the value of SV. 10.0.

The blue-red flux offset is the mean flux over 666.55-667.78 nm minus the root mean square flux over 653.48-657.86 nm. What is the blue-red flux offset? -9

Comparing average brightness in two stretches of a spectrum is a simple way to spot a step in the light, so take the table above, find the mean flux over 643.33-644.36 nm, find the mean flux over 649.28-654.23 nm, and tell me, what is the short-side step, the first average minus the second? 0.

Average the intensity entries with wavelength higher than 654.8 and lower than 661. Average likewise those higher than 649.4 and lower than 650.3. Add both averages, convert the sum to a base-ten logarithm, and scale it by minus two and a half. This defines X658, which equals -3.80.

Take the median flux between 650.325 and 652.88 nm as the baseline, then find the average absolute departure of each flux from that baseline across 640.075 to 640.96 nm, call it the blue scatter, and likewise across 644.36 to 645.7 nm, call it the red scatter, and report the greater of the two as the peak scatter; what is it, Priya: 0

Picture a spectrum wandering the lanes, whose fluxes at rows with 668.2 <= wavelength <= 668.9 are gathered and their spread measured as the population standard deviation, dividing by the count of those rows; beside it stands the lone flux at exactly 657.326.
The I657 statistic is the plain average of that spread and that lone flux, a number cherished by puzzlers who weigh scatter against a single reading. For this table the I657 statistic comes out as 7.10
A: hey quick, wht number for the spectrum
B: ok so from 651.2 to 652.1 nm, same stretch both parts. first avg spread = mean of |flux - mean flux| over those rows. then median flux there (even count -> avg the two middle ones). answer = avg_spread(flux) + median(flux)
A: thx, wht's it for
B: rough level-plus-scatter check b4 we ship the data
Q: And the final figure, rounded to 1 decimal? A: 14.2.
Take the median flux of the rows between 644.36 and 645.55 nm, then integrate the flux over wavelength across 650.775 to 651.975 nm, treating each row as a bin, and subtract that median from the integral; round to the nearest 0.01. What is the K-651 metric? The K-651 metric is 3.02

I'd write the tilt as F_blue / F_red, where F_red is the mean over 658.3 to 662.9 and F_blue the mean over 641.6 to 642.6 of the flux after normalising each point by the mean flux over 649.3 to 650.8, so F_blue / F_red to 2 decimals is 0.92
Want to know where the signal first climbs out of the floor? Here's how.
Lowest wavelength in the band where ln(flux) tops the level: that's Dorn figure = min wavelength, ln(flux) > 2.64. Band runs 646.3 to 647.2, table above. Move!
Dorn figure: 646.965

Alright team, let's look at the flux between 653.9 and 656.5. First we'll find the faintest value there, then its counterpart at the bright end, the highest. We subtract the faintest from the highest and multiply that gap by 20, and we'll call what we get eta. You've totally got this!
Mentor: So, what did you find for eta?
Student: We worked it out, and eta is 611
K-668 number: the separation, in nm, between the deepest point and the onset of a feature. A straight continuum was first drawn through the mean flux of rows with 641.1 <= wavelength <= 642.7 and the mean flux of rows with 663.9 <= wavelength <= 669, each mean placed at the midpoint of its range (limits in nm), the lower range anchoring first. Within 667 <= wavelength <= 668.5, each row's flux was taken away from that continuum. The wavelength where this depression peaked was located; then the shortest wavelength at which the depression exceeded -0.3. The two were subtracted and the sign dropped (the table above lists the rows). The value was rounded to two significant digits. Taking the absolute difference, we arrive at 0.46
